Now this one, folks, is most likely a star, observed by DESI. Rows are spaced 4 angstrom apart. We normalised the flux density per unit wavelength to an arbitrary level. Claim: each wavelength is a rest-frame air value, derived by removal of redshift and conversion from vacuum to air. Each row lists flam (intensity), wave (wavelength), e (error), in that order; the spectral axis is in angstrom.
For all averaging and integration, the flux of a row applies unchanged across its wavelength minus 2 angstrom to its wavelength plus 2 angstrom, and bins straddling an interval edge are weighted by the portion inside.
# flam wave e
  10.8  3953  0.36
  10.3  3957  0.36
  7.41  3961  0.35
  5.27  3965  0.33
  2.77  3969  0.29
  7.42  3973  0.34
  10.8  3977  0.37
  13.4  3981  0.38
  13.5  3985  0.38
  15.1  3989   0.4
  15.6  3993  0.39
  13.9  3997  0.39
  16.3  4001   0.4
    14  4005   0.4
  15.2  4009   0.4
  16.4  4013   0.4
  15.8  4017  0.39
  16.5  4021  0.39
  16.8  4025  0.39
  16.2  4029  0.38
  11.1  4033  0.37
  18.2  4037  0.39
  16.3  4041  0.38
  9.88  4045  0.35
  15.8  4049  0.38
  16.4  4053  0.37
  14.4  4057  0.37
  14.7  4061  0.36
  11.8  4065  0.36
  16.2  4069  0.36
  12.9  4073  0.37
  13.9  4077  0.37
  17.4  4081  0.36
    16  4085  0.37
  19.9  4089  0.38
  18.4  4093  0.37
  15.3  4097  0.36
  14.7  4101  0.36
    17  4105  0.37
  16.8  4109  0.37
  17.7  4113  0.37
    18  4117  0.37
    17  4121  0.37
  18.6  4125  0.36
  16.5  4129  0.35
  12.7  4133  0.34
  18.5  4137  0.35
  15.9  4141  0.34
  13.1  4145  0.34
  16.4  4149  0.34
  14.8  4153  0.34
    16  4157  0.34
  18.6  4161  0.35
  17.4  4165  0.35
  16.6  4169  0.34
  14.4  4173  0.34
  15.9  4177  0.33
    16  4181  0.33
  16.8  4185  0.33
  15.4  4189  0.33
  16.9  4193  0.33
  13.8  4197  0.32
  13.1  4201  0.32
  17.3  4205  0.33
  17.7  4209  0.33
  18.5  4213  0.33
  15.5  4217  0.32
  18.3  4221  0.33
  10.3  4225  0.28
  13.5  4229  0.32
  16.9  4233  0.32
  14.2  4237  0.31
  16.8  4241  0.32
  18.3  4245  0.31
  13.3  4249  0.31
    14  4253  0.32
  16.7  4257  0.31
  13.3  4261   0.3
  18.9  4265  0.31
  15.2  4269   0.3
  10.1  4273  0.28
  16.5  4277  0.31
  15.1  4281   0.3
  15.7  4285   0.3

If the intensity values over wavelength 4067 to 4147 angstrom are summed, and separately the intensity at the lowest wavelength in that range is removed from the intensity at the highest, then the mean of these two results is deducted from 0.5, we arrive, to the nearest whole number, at -161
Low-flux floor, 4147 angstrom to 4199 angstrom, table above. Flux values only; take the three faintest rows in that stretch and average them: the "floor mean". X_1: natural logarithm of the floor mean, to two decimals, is 2.66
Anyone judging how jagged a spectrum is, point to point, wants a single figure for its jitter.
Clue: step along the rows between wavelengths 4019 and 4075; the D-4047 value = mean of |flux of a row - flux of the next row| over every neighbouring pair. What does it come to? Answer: 3.1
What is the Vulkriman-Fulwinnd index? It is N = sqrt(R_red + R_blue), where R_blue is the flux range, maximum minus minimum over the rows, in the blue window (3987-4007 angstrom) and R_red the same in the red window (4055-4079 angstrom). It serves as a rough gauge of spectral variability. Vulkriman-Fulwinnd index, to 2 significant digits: 2.6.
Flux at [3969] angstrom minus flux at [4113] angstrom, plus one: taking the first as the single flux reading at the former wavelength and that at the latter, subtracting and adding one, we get -14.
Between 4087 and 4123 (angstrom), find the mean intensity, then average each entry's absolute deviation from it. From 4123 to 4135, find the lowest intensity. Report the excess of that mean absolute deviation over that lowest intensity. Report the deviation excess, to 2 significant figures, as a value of -12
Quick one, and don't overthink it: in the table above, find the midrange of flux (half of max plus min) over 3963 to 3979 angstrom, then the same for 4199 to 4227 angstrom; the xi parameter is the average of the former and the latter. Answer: 10.6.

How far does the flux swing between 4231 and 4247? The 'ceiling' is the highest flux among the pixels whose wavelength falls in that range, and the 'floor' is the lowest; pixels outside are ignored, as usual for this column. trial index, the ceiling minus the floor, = 4.1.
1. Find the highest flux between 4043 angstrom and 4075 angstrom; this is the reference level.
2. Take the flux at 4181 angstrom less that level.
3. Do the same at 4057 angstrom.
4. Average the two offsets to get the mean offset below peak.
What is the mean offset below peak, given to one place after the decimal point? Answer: -1.2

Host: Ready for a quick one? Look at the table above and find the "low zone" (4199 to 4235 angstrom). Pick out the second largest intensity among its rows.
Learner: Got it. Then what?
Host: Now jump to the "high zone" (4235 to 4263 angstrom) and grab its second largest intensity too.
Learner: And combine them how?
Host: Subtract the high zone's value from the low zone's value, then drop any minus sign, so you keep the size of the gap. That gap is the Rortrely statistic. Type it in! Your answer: 1.50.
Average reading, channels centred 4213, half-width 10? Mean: 17.5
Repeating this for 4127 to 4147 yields 15.3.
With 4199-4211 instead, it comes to 16.0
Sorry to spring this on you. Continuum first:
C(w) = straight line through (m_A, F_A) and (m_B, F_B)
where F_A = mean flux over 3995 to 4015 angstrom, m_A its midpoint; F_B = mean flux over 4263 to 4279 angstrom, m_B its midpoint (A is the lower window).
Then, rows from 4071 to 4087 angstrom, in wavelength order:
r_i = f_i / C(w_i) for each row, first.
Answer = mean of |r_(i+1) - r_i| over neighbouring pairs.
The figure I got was 0.13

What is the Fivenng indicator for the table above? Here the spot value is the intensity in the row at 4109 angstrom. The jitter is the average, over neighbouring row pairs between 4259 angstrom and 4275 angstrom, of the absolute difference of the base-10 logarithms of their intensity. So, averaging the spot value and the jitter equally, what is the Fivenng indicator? 8.5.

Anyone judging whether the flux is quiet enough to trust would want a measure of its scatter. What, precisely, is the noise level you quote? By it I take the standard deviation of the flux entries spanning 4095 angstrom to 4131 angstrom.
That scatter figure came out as 1.2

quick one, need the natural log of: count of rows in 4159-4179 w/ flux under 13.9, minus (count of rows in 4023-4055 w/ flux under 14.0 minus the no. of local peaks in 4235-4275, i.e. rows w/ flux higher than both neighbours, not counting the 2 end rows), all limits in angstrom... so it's 0.0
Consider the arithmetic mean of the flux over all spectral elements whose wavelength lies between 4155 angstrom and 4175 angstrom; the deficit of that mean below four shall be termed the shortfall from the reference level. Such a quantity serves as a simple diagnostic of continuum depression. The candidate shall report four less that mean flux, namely -12.6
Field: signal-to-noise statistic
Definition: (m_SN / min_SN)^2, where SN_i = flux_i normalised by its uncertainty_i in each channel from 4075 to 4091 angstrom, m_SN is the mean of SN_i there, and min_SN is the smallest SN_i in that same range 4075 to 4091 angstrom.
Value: 1.5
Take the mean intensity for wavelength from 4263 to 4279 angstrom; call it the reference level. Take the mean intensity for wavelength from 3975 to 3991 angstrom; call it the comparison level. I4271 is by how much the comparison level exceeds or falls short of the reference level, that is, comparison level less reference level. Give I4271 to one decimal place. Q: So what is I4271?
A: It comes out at -2.0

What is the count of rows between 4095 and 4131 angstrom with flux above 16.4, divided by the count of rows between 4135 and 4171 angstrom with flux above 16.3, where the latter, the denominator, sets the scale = 1.4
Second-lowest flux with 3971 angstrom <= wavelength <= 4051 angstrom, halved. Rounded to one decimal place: 4.9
